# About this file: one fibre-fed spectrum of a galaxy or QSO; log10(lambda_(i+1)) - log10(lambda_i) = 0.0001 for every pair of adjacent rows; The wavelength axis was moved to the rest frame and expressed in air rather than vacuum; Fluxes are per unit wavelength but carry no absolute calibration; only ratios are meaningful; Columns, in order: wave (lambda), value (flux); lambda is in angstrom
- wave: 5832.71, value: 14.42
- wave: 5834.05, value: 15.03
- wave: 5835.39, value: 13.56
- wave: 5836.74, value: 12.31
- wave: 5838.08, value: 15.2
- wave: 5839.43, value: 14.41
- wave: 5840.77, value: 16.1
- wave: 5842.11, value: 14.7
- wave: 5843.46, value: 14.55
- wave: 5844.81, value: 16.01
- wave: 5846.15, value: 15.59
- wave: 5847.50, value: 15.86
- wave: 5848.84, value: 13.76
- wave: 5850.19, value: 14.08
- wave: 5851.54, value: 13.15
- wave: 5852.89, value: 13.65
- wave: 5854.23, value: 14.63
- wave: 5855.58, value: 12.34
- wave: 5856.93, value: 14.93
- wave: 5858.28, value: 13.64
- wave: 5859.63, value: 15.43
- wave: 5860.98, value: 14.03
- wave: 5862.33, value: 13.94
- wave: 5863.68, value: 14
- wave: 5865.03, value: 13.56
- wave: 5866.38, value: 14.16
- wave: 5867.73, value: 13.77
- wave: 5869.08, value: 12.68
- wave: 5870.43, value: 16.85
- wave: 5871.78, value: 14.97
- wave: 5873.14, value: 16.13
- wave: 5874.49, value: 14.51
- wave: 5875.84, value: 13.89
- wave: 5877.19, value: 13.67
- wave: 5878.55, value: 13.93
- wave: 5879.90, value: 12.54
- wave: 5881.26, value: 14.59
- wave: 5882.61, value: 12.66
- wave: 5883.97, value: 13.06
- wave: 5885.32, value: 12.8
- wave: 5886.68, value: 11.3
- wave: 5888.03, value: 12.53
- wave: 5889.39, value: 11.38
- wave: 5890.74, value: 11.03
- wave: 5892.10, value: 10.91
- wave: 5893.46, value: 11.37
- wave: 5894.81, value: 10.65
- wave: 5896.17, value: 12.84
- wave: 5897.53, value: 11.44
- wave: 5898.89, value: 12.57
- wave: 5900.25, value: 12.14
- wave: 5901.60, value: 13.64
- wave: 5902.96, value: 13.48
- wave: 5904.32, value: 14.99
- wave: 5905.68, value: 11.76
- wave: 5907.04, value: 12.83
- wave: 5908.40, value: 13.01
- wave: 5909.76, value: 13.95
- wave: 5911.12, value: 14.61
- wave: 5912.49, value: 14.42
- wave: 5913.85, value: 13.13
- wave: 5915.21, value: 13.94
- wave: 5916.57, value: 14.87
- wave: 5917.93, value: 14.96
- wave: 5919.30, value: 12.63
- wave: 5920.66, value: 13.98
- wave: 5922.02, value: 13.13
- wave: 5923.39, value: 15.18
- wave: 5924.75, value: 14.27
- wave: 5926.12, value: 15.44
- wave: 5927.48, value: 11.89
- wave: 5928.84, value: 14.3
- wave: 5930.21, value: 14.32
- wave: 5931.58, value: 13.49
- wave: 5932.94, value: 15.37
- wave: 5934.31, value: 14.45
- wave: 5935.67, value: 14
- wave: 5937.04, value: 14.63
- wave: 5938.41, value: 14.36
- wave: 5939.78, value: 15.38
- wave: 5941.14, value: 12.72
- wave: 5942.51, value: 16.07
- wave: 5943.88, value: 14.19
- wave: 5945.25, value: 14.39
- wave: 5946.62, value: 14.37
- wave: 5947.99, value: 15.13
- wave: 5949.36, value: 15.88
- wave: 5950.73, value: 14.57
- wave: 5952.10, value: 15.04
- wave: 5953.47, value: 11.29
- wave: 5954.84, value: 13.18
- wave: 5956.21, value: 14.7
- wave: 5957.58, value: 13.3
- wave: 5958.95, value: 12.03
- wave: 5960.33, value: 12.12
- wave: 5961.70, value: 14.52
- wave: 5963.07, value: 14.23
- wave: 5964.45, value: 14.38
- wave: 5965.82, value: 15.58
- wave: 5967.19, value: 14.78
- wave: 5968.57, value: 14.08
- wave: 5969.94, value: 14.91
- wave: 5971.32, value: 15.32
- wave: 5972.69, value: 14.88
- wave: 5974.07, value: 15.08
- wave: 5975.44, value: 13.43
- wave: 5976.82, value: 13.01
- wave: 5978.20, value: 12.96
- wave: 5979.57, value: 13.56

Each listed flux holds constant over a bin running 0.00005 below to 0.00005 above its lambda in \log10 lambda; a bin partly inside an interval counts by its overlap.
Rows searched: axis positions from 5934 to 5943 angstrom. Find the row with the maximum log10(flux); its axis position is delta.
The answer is 5942.51 angstrom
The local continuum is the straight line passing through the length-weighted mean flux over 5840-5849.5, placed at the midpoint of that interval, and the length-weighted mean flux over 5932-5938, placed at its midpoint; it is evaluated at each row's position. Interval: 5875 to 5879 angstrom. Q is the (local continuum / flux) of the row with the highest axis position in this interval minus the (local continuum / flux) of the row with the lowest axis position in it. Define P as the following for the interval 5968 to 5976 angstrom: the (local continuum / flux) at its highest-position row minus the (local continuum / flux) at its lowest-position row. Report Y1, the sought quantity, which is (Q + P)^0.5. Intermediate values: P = 0.05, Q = 0.00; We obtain 0.20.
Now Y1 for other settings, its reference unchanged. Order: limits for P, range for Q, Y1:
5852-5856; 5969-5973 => 0.34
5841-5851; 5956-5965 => 0.24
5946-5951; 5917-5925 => 0.17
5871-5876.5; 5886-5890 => 0.25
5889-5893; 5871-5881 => 0.49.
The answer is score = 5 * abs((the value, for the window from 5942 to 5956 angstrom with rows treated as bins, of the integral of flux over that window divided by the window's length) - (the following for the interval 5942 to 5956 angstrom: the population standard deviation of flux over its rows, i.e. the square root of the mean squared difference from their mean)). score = 65.4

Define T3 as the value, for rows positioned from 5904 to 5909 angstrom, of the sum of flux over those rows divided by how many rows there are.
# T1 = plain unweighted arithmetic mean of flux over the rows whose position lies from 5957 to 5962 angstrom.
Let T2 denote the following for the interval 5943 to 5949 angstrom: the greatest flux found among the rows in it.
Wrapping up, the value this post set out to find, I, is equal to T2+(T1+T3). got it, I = 41.3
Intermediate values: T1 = 12.99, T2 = 15.13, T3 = 13.1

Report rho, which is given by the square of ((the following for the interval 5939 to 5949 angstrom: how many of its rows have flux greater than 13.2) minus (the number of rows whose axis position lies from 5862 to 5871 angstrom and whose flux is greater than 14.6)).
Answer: 25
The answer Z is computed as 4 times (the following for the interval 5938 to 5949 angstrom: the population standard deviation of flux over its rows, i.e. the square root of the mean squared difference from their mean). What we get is 3.7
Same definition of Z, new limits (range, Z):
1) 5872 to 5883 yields 4.3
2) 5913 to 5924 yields 3.6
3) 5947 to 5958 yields 5.5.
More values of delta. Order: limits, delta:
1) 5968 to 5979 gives 5971.32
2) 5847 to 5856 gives 5847.50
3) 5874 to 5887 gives 5881.26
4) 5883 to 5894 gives 5883.97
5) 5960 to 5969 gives 5965.82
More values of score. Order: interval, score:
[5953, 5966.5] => 61.3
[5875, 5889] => 60.9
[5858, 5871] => 65.6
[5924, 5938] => 66.4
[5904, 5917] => 63.5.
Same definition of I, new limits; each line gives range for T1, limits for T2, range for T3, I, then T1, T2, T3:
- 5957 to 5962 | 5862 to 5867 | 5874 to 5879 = 41.2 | 12.99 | 14.16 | 14.0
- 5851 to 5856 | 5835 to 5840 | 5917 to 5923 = 42.3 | 13.44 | 15.2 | 13.7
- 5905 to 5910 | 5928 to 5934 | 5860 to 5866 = 42.1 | 12.89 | 15.37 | 13.9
